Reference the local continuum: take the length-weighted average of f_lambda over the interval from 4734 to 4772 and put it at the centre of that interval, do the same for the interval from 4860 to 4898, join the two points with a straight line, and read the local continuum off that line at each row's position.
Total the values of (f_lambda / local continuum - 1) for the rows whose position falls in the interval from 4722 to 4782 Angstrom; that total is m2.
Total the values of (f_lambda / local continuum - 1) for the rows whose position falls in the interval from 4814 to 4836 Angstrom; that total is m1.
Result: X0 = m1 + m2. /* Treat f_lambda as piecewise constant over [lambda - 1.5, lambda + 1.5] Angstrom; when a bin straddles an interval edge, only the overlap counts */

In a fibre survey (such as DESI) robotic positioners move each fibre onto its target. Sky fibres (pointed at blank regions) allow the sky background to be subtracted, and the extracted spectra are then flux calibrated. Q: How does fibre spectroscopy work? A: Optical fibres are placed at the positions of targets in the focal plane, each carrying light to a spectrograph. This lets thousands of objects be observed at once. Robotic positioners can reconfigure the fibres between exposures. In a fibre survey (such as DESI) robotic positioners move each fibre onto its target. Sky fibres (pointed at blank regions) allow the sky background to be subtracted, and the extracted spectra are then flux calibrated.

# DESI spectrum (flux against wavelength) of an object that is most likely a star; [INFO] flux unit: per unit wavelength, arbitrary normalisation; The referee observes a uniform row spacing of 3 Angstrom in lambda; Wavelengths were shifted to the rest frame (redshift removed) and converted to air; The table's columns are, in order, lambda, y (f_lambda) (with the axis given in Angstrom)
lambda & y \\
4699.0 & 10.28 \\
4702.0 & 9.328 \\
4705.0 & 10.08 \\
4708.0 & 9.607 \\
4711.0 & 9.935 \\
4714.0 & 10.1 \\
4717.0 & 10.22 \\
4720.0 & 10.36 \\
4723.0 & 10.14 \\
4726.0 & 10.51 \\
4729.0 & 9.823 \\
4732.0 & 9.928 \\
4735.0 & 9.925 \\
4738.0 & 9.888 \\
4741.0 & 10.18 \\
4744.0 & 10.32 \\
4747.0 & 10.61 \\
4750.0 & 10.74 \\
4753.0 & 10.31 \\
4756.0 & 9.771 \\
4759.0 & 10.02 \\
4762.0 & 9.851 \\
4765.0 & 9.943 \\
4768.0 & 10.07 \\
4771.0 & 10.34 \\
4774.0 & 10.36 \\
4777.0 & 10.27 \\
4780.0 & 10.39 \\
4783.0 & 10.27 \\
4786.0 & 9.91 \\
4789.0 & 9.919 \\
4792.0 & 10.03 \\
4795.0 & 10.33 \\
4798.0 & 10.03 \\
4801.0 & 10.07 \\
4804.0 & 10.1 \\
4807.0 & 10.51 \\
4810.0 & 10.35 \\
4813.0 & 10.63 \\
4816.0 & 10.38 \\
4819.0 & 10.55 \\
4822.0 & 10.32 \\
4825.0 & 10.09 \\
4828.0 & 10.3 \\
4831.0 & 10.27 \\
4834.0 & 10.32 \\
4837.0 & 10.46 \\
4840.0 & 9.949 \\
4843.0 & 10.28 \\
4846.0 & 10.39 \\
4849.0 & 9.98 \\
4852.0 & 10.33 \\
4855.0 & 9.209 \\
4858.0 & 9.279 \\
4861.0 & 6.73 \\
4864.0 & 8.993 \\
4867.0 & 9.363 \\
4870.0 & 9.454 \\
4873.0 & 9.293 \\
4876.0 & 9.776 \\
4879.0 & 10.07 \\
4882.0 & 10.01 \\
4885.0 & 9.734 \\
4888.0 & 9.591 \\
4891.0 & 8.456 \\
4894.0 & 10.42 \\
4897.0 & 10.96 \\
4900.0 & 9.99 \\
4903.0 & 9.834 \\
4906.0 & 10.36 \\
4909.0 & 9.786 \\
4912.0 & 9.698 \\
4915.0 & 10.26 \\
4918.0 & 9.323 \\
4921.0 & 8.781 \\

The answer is 0.42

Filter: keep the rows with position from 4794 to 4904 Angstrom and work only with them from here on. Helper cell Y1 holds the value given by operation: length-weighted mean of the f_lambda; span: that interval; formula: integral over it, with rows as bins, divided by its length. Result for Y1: 9.9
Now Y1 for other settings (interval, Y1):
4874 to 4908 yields 9.9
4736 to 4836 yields 10.2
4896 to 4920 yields 10.0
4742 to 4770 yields 10.2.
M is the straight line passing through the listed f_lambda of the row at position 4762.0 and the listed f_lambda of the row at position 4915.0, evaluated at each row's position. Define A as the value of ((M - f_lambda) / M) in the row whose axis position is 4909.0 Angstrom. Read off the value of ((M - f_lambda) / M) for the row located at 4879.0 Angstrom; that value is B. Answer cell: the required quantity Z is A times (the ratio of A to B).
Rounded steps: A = 0.04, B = 0.009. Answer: 0.22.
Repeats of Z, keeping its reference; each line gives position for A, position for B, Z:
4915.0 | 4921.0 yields 0.00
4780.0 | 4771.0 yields -0.05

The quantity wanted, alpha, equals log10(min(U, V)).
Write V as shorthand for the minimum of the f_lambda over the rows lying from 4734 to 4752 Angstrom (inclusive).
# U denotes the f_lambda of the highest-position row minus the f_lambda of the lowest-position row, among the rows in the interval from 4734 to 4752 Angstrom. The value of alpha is -0.09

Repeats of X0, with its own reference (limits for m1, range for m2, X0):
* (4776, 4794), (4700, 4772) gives -0.28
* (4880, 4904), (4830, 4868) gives 0.44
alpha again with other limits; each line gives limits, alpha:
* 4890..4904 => 0.14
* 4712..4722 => -0.59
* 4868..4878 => -0.49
